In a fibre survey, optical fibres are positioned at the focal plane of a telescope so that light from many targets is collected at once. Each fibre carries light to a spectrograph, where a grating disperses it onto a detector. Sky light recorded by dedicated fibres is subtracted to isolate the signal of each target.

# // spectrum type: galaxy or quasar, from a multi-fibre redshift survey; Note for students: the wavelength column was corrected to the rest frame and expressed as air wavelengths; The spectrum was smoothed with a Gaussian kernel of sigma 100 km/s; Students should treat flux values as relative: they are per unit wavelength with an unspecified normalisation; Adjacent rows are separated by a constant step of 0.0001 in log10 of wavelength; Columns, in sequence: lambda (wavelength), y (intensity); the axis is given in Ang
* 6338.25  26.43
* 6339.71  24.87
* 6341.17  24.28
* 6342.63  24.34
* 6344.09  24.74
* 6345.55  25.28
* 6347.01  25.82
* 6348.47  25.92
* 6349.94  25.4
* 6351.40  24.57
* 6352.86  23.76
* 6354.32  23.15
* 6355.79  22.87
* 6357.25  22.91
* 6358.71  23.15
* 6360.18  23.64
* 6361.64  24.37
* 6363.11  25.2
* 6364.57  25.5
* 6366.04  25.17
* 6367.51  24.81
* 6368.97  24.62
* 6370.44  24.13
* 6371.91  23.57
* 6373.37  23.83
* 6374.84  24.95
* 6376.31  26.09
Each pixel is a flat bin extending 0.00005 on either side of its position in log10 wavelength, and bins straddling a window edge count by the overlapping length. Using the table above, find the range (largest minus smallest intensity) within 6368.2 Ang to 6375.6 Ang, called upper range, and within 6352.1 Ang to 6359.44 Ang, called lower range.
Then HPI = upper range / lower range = 1.55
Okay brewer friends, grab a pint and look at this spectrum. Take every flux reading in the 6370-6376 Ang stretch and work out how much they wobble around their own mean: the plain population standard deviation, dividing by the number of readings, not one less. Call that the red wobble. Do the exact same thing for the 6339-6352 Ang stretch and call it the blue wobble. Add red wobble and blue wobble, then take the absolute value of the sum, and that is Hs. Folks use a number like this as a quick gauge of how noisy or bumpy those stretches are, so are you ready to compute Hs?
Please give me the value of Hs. 1.09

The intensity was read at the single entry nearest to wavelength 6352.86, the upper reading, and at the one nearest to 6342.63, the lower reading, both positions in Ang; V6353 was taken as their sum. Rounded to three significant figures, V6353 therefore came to 48.1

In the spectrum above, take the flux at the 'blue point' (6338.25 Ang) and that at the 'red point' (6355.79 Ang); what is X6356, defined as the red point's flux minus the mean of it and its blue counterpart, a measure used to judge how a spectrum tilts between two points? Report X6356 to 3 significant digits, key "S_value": -1.78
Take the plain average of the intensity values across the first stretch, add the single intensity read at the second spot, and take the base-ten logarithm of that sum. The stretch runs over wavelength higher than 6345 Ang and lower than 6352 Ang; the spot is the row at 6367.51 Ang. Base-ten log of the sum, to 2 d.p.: 1.70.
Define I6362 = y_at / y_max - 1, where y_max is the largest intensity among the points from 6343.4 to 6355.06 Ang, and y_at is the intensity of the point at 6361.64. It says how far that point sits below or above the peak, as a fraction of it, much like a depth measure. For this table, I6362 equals -0.060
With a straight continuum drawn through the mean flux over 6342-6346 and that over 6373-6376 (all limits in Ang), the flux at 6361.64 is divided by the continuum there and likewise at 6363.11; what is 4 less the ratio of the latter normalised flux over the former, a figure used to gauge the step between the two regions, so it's 2.97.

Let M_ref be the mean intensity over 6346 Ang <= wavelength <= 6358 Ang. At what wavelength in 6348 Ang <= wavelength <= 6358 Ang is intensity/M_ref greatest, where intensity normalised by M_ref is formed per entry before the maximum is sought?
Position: 6348.47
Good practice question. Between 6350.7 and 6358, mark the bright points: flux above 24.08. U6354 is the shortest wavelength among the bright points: 6351.40 Ang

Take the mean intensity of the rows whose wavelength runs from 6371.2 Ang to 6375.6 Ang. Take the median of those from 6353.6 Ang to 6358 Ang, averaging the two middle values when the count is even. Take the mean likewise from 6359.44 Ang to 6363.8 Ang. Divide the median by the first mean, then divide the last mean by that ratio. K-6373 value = 25.7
